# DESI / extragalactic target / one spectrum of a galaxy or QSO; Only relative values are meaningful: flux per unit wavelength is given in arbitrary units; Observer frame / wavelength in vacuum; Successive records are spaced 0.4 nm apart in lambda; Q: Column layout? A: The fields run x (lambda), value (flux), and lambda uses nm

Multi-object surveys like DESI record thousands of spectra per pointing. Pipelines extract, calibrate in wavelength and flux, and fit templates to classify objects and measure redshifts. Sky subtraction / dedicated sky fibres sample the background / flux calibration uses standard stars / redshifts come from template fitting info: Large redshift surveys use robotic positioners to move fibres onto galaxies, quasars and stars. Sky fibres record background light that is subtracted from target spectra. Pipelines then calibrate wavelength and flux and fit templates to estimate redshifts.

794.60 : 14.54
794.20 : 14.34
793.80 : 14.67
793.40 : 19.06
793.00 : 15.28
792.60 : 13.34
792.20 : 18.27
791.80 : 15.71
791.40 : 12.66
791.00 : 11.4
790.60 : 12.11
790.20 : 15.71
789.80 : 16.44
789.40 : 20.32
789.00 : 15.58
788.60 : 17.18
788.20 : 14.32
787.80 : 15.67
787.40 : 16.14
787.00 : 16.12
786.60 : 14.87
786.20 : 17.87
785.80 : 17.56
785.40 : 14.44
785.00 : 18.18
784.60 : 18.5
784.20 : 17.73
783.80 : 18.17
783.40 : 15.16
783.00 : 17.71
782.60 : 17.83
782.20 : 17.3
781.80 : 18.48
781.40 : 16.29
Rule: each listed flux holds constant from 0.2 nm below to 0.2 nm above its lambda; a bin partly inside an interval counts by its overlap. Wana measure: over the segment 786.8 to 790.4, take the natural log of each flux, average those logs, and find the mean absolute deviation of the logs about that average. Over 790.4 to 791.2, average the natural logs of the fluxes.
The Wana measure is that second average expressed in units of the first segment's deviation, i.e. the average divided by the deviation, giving 40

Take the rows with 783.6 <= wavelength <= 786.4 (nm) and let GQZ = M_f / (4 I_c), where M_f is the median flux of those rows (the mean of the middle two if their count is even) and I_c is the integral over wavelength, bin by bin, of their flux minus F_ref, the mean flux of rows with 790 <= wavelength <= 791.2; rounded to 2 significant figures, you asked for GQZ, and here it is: 0.36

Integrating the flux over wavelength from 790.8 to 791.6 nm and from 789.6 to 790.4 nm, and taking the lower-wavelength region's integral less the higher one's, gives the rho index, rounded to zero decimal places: 3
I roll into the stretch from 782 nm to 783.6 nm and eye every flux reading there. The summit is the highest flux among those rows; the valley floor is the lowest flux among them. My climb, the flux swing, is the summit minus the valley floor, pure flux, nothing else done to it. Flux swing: 3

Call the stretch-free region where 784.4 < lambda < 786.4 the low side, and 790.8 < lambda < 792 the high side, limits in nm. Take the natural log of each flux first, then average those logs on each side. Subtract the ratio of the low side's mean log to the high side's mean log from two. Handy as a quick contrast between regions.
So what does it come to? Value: 0.89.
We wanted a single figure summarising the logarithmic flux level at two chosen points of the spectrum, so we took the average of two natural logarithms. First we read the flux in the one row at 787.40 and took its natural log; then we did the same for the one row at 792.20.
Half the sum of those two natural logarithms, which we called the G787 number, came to 2.84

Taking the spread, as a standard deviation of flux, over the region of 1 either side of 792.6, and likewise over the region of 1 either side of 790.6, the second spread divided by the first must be 0.97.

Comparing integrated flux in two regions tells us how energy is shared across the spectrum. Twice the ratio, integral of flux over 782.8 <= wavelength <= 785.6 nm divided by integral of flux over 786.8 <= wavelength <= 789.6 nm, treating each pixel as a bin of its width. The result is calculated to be 2.08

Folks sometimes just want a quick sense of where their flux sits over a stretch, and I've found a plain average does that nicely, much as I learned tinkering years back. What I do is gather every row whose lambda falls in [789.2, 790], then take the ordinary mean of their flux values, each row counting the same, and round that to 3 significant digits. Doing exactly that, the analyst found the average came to 18.4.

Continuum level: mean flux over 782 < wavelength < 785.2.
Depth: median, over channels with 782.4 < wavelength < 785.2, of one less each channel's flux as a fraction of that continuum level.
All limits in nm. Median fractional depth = -0.01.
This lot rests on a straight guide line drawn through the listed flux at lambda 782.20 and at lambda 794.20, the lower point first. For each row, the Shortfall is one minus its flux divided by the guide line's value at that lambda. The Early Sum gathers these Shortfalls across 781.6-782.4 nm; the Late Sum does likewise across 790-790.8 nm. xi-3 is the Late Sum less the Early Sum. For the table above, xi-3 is 0.24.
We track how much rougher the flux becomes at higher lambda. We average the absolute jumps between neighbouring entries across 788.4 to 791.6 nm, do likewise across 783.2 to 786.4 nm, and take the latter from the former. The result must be 0.69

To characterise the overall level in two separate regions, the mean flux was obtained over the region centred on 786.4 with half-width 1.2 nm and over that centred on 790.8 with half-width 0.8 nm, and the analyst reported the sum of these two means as 29.1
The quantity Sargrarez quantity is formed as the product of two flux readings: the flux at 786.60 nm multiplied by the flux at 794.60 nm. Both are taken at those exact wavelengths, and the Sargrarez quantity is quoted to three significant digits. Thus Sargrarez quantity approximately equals 216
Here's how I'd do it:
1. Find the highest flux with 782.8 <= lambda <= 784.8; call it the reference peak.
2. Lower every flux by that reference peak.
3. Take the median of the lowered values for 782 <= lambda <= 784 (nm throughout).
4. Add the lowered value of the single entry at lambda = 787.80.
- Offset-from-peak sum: -3.6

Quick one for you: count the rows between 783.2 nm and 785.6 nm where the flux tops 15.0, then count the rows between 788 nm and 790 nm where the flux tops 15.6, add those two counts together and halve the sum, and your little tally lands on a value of 4.0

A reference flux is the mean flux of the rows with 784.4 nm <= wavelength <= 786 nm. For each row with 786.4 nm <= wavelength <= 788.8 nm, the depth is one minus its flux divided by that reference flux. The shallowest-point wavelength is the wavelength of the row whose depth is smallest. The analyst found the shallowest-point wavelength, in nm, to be 788.60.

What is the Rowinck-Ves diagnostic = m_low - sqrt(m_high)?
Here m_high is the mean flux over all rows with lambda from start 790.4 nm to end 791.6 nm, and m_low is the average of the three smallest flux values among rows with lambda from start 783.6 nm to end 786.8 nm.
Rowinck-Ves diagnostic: 12.2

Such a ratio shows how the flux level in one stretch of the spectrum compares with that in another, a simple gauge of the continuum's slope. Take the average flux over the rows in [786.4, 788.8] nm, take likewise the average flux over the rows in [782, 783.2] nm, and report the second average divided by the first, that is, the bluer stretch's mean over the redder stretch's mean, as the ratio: 1.12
